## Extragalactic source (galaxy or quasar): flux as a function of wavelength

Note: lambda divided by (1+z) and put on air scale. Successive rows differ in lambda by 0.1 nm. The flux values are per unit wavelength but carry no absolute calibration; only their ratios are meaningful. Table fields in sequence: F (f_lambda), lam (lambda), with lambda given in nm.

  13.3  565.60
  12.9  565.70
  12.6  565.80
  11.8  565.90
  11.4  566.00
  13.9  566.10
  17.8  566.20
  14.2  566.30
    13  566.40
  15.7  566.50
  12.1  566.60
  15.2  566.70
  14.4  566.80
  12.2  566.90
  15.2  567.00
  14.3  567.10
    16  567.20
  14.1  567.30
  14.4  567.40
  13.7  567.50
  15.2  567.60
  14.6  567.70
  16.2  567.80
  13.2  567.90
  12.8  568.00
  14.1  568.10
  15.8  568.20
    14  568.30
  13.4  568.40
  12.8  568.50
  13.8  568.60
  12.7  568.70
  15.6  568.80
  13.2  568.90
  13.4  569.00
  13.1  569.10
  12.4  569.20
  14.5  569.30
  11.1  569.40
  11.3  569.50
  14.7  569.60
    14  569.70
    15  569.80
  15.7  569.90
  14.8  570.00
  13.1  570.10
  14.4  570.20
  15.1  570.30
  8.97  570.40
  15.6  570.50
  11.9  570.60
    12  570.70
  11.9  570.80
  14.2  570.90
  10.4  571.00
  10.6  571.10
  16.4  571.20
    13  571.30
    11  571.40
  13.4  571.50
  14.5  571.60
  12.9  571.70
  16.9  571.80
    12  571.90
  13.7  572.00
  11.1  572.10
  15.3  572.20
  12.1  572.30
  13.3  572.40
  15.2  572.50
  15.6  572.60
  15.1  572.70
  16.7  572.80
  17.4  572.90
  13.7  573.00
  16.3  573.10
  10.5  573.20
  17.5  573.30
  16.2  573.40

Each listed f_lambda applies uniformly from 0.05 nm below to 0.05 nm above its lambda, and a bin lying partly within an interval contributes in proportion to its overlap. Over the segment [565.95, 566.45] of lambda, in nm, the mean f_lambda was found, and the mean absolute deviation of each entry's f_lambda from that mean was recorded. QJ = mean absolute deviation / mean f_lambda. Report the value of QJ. 0.11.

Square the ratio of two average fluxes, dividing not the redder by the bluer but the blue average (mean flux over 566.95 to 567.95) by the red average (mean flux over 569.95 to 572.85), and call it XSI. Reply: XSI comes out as 1.19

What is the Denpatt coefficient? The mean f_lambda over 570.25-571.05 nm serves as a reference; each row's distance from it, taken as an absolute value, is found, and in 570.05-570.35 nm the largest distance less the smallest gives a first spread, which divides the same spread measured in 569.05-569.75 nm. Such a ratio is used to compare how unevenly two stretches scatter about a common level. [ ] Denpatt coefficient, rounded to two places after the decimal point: 1.04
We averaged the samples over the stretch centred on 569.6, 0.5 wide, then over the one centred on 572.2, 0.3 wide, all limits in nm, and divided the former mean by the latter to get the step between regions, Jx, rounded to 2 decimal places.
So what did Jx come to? 1.03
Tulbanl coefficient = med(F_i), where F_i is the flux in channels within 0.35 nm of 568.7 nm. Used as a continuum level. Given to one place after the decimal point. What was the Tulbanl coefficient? 13.4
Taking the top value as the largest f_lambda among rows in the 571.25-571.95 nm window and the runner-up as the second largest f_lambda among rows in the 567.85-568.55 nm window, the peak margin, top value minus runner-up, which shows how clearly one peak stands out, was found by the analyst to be 2.8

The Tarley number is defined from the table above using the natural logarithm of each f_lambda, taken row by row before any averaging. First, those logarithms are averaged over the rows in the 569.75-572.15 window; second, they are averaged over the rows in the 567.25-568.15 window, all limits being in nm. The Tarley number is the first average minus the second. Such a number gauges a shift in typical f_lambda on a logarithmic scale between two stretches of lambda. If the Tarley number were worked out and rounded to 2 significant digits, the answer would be -0.081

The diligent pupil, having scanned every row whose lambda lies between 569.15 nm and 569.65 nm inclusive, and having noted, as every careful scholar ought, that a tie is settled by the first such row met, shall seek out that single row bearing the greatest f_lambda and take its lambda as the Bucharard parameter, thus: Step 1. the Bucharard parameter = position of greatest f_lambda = 569.60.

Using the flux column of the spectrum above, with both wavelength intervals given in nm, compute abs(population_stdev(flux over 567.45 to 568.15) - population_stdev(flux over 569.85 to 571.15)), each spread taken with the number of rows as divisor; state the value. 1.0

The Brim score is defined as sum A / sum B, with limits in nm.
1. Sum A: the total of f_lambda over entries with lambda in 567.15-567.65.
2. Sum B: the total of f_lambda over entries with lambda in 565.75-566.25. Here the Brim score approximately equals 1.09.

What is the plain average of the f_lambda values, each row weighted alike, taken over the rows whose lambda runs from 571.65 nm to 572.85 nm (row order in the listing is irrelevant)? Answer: 14.2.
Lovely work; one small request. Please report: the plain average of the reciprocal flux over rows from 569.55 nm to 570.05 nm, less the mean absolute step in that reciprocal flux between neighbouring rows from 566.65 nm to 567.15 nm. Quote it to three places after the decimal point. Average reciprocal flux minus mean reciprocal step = 0.058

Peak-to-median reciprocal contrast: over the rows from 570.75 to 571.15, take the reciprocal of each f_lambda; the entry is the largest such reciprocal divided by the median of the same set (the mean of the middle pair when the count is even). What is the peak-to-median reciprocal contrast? 1.08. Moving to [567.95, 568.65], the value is 1.08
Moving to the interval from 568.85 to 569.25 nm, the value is 1.06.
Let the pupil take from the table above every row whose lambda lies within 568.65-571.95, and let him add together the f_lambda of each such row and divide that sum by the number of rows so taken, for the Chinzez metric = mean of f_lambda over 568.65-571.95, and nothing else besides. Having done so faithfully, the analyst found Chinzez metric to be 13.3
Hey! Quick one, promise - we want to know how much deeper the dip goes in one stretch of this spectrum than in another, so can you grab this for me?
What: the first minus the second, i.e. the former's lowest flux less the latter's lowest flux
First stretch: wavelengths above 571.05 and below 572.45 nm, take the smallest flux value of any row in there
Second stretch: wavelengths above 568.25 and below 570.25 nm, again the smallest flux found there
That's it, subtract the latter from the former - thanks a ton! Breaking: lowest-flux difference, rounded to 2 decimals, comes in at -0.50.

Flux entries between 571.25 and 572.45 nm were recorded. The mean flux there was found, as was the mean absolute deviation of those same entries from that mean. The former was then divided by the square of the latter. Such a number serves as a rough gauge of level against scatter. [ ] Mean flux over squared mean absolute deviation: 8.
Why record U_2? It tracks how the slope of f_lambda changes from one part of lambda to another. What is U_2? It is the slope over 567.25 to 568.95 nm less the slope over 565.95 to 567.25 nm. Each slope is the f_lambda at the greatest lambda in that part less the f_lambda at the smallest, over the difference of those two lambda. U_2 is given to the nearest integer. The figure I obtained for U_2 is -4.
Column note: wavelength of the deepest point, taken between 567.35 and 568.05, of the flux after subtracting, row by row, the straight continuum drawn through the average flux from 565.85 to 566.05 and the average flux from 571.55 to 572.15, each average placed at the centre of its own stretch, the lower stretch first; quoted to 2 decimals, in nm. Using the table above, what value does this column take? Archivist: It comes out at 568.00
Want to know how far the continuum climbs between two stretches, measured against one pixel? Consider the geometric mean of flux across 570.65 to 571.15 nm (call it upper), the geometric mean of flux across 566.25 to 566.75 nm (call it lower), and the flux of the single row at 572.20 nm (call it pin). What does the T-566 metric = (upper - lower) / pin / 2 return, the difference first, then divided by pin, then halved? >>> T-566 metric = -0.073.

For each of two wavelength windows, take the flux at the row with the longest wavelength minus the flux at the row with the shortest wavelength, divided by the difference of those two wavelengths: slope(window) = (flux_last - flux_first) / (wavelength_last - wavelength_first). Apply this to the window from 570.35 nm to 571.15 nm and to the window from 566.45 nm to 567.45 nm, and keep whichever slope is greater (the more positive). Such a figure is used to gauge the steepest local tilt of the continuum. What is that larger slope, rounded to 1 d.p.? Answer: 2.3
